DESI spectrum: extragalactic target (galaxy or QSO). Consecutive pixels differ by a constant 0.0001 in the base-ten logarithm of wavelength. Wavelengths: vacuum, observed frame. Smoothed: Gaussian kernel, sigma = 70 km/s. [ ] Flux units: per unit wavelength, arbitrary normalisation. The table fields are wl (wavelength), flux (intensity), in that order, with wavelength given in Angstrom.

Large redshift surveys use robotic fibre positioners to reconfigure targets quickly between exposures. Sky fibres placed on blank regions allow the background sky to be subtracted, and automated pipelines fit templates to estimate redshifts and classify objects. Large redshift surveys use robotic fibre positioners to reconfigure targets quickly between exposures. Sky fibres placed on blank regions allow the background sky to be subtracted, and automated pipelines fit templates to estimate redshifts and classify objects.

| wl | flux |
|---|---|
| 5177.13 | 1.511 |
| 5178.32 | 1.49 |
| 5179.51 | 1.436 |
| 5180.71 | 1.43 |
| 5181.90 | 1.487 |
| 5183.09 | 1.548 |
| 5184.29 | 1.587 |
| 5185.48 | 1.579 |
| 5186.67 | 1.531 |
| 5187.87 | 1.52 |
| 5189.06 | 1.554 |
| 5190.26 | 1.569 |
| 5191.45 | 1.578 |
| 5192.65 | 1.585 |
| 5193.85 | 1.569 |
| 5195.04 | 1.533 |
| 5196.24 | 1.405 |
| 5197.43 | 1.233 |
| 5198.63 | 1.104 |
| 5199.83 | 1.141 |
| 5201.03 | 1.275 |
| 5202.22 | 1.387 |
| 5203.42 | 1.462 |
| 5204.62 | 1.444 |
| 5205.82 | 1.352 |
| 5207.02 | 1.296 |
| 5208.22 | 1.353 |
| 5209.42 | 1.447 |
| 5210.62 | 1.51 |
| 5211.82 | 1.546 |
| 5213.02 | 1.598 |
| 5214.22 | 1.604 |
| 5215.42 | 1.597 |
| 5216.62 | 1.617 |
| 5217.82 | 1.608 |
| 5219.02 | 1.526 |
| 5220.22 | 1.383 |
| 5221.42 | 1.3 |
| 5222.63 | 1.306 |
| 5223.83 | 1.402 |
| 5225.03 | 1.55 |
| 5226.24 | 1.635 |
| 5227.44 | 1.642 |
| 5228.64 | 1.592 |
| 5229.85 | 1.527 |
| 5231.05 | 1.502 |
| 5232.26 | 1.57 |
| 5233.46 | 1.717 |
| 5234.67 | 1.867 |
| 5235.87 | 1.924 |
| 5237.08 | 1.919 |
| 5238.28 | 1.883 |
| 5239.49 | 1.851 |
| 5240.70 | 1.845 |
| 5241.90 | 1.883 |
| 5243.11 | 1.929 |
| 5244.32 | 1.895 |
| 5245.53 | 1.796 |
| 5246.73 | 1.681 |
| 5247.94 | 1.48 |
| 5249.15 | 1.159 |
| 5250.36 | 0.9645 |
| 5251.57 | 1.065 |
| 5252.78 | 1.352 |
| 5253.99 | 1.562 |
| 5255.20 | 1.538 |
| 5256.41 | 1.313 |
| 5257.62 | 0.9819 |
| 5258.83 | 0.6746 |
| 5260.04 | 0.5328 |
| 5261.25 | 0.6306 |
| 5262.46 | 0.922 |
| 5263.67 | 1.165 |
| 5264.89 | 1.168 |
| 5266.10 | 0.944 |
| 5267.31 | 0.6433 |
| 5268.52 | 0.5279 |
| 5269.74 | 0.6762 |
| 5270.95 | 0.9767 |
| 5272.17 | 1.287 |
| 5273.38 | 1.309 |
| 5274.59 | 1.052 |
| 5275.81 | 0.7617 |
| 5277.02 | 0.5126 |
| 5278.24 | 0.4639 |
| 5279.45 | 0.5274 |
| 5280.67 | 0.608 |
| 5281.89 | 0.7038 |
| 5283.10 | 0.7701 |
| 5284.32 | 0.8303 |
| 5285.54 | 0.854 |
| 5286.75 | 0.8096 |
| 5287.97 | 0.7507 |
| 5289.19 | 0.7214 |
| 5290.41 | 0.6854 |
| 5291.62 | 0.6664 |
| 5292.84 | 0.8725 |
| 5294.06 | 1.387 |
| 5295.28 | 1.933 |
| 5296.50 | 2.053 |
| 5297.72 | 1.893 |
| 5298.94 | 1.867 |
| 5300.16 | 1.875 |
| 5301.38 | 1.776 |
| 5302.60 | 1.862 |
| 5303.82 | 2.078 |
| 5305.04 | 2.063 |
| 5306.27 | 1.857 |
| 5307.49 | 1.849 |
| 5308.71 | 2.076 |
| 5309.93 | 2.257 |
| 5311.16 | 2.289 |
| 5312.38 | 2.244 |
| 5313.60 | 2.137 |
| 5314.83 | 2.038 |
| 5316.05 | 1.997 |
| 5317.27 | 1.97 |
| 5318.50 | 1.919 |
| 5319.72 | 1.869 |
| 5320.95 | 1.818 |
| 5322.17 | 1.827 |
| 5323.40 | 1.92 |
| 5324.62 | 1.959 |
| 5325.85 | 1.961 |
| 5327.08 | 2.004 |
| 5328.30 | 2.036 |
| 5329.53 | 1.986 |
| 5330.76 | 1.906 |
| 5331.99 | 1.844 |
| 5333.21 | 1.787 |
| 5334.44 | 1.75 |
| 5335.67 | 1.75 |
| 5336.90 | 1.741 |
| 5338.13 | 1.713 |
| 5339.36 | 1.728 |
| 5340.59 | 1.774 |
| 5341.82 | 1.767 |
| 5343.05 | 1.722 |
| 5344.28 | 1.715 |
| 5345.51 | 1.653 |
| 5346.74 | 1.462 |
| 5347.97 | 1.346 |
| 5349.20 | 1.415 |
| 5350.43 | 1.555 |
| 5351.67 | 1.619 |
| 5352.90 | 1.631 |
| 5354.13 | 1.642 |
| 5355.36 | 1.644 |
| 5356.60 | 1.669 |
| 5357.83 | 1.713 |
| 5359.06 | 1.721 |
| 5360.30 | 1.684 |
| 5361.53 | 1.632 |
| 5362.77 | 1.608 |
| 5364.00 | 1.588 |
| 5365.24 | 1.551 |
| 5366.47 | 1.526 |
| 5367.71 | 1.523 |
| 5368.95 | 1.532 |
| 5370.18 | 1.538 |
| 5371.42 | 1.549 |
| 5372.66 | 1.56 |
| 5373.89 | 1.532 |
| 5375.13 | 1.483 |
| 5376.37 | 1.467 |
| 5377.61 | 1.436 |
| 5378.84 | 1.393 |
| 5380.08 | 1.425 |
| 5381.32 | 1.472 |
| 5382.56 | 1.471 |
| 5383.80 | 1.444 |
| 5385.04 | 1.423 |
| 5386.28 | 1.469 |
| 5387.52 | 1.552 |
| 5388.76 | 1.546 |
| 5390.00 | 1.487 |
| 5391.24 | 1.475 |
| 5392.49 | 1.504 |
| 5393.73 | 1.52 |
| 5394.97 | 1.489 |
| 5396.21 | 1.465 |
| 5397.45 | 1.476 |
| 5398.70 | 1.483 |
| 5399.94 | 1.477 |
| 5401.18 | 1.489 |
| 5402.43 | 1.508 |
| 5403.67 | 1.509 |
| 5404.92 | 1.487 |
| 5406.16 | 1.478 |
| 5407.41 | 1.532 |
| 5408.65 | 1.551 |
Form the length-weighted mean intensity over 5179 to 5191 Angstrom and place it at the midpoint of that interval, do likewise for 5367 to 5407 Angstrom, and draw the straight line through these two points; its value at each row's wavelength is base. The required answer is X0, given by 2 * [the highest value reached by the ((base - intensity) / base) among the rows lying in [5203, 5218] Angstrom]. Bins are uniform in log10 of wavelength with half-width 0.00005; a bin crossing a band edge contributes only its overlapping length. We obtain 0.30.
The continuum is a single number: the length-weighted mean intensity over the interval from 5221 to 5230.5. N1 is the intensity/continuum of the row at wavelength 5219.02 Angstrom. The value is 1.02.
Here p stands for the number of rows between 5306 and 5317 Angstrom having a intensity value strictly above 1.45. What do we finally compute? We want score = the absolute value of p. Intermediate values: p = 9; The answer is 9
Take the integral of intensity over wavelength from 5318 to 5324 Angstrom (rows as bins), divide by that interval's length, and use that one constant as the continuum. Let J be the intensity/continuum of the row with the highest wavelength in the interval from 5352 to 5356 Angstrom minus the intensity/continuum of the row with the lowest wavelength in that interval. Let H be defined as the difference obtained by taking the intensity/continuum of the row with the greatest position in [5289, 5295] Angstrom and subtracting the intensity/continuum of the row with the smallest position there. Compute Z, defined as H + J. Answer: 0.36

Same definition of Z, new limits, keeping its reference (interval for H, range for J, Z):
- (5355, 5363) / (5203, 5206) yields -0.08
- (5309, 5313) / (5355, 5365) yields -0.04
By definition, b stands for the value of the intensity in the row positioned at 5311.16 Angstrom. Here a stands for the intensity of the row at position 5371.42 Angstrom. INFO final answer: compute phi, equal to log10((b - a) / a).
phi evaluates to -0.3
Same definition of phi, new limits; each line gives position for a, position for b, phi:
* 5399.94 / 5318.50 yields -0.5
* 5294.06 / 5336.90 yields -0.6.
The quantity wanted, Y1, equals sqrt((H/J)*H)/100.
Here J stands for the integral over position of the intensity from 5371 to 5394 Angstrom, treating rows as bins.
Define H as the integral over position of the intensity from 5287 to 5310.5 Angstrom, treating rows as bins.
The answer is 0.064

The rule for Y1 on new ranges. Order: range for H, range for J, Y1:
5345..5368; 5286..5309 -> 0.062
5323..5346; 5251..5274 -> 0.087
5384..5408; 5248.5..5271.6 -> 0.075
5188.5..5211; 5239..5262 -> 0.056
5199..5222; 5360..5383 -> 0.056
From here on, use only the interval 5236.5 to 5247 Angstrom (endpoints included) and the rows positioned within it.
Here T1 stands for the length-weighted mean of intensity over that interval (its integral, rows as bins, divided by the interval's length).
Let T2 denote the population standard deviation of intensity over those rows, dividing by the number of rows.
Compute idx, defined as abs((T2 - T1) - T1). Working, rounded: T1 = 1.86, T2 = 0.07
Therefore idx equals 3.6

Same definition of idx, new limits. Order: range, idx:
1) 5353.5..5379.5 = 3.1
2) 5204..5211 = 2.7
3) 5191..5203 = 2.6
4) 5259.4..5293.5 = 1.4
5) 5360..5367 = 3.1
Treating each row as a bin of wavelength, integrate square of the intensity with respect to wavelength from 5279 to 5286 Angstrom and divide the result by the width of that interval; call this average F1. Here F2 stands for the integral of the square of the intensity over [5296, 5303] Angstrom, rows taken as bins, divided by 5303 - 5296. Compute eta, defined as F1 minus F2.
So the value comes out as -3.0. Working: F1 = 0.5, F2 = 3.6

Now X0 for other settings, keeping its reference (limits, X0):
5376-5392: 0.13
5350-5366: -0.08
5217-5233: 0.29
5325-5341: -0.29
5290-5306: 1.12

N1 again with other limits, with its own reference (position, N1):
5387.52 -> 1.04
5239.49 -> 1.24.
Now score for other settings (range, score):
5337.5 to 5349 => 8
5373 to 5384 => 5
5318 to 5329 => 9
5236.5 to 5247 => 9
